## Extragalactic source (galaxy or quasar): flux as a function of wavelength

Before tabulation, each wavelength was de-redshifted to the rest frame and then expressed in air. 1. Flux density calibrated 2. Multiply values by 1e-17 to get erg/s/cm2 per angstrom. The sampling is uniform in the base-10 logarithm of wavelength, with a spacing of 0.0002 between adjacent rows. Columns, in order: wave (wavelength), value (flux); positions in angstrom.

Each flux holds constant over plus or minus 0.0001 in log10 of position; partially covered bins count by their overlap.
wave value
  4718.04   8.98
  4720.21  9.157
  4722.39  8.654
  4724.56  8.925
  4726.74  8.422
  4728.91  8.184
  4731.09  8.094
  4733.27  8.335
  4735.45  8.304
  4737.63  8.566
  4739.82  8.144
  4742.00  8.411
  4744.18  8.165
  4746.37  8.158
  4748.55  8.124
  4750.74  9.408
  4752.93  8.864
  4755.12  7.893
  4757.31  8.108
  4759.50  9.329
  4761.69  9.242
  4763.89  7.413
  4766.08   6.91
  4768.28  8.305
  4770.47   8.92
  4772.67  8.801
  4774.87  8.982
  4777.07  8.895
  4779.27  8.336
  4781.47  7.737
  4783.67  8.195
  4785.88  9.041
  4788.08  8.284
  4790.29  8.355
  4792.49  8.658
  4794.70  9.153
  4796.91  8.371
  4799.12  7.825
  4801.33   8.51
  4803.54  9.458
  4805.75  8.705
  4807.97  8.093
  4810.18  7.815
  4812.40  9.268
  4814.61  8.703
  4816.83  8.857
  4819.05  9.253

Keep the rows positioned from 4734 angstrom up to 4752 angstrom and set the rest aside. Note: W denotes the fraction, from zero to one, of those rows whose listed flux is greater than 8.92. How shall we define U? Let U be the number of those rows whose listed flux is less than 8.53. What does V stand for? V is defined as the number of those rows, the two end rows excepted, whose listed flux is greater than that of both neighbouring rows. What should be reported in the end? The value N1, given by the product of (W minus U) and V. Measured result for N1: -12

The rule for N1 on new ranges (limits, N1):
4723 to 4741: -12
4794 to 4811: -5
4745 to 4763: -7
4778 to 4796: -5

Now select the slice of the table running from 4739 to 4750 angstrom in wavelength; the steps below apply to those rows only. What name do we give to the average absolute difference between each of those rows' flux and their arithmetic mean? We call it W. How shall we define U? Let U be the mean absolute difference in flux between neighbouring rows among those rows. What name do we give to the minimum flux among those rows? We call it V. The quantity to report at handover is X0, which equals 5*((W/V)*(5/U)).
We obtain 1.87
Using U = 0.1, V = 8.124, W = 0.08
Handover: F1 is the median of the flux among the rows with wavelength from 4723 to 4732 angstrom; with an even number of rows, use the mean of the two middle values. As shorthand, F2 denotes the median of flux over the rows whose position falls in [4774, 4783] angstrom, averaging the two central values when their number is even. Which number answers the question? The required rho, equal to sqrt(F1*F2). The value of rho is 8.46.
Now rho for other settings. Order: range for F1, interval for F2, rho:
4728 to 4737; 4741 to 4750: 8.20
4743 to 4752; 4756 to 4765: 8.41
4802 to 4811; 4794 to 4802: 8.42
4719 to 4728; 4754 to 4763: 8.73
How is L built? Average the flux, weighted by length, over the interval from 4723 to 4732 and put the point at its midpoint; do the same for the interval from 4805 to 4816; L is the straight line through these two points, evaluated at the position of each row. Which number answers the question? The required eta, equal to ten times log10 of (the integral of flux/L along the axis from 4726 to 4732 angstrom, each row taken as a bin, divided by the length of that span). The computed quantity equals -0.10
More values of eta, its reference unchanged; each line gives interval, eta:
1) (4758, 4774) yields -0.03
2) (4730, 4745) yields -0.08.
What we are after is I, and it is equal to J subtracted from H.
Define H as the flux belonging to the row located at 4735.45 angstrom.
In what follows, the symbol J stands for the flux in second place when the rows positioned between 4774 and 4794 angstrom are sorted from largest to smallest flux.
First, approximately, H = 8.304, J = 8.982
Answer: -0.7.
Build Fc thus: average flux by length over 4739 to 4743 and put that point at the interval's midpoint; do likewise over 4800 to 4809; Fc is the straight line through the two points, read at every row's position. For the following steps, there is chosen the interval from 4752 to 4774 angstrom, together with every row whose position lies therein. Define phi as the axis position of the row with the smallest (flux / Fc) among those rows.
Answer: 4766.08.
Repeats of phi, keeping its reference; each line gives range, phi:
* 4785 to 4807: 4799.12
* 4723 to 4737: 4731.09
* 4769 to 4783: 4781.47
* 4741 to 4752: 4748.55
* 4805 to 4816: 4810.18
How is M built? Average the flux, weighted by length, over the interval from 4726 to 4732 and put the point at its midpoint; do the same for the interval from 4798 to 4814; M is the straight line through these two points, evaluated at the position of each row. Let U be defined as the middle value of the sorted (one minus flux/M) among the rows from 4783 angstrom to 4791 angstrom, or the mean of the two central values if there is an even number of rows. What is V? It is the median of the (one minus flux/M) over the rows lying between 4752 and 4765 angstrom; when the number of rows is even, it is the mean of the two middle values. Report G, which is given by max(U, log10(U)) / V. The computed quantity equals -1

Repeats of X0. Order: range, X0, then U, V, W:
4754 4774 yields 3.22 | 0.7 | 6.91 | 0.67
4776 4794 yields 2.02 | 0.5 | 7.737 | 0.32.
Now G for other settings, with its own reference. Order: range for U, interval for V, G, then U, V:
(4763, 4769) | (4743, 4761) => 7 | 0.114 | 0.02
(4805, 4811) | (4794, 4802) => 7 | 0.052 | 0.01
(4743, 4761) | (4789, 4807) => -2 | 0.016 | -0.01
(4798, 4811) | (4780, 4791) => 1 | 0.026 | 0.02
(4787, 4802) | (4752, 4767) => 0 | 0.014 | 0.03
